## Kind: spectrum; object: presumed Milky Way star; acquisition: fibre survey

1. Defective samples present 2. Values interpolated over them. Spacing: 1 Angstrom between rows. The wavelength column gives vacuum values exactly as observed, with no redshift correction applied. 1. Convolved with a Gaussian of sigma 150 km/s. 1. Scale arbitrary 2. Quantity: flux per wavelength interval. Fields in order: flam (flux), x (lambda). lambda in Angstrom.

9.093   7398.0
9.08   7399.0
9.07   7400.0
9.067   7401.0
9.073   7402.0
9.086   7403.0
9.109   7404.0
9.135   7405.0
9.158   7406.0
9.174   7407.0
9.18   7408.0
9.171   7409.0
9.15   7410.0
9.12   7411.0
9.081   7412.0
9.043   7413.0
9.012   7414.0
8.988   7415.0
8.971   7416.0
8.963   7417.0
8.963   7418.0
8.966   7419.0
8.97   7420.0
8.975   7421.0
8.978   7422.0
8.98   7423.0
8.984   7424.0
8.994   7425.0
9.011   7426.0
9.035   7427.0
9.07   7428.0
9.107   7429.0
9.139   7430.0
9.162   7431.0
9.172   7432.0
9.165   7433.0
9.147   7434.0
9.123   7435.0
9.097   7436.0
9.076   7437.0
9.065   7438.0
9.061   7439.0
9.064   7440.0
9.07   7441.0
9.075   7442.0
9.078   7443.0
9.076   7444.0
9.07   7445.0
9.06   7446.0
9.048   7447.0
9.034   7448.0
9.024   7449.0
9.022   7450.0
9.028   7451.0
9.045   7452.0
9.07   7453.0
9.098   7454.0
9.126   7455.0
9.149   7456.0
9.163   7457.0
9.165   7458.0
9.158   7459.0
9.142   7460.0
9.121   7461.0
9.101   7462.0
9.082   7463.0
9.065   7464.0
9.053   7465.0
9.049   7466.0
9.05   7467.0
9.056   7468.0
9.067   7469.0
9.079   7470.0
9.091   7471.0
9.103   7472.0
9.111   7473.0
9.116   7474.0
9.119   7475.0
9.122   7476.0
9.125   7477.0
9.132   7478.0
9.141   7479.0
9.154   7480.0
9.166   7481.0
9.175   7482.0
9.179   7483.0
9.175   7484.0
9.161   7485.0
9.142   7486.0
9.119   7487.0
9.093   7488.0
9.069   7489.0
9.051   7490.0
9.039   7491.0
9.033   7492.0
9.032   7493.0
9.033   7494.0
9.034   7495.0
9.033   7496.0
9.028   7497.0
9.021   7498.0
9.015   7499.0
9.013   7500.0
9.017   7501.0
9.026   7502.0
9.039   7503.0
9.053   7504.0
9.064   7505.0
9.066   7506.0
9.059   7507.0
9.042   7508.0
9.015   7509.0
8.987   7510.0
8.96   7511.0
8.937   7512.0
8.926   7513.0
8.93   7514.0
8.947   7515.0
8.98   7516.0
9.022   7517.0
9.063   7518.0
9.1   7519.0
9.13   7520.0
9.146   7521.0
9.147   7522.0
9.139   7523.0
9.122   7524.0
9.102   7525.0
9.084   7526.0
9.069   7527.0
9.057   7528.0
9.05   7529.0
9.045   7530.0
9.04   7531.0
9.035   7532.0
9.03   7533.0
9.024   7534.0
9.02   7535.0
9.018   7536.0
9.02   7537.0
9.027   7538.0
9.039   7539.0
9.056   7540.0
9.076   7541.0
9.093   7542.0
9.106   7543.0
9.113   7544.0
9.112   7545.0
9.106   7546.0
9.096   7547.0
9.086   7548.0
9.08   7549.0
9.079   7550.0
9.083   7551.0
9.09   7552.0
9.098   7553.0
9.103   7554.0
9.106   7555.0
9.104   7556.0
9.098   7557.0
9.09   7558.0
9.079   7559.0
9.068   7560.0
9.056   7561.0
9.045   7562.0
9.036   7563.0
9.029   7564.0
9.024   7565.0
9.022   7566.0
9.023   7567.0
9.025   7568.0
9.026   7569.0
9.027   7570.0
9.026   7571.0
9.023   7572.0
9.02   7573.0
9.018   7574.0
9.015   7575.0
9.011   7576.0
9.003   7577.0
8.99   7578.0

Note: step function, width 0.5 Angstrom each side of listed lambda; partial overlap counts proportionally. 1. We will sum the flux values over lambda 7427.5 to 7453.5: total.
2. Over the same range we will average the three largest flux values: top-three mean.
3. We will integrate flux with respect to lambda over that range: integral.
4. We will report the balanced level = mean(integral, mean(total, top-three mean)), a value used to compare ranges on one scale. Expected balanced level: 179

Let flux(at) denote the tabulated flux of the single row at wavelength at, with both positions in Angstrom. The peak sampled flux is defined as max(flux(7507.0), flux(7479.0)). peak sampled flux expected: 9.14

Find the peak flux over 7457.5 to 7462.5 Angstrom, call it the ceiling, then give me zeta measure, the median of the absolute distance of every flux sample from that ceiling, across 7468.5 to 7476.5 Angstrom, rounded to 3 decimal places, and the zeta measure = 0.058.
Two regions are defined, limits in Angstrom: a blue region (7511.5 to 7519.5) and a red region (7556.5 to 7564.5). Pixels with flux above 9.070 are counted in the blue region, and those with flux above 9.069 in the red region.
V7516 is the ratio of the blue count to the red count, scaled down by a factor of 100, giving 0.0033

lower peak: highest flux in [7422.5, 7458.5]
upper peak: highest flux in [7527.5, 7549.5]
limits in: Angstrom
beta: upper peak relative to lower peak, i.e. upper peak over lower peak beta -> 0.99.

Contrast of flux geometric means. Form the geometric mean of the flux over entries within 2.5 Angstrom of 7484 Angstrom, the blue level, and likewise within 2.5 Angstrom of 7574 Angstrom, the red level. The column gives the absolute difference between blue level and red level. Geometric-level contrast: 0.15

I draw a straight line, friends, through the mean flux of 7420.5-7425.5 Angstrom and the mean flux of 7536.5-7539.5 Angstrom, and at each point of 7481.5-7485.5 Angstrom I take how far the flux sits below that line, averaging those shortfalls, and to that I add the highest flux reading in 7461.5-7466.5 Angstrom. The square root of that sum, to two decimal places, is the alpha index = 2.99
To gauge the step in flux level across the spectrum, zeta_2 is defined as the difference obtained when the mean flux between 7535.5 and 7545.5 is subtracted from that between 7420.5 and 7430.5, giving -0.04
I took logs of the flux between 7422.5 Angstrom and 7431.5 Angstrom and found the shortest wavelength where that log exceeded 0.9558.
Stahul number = 7427.0 Angstrom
